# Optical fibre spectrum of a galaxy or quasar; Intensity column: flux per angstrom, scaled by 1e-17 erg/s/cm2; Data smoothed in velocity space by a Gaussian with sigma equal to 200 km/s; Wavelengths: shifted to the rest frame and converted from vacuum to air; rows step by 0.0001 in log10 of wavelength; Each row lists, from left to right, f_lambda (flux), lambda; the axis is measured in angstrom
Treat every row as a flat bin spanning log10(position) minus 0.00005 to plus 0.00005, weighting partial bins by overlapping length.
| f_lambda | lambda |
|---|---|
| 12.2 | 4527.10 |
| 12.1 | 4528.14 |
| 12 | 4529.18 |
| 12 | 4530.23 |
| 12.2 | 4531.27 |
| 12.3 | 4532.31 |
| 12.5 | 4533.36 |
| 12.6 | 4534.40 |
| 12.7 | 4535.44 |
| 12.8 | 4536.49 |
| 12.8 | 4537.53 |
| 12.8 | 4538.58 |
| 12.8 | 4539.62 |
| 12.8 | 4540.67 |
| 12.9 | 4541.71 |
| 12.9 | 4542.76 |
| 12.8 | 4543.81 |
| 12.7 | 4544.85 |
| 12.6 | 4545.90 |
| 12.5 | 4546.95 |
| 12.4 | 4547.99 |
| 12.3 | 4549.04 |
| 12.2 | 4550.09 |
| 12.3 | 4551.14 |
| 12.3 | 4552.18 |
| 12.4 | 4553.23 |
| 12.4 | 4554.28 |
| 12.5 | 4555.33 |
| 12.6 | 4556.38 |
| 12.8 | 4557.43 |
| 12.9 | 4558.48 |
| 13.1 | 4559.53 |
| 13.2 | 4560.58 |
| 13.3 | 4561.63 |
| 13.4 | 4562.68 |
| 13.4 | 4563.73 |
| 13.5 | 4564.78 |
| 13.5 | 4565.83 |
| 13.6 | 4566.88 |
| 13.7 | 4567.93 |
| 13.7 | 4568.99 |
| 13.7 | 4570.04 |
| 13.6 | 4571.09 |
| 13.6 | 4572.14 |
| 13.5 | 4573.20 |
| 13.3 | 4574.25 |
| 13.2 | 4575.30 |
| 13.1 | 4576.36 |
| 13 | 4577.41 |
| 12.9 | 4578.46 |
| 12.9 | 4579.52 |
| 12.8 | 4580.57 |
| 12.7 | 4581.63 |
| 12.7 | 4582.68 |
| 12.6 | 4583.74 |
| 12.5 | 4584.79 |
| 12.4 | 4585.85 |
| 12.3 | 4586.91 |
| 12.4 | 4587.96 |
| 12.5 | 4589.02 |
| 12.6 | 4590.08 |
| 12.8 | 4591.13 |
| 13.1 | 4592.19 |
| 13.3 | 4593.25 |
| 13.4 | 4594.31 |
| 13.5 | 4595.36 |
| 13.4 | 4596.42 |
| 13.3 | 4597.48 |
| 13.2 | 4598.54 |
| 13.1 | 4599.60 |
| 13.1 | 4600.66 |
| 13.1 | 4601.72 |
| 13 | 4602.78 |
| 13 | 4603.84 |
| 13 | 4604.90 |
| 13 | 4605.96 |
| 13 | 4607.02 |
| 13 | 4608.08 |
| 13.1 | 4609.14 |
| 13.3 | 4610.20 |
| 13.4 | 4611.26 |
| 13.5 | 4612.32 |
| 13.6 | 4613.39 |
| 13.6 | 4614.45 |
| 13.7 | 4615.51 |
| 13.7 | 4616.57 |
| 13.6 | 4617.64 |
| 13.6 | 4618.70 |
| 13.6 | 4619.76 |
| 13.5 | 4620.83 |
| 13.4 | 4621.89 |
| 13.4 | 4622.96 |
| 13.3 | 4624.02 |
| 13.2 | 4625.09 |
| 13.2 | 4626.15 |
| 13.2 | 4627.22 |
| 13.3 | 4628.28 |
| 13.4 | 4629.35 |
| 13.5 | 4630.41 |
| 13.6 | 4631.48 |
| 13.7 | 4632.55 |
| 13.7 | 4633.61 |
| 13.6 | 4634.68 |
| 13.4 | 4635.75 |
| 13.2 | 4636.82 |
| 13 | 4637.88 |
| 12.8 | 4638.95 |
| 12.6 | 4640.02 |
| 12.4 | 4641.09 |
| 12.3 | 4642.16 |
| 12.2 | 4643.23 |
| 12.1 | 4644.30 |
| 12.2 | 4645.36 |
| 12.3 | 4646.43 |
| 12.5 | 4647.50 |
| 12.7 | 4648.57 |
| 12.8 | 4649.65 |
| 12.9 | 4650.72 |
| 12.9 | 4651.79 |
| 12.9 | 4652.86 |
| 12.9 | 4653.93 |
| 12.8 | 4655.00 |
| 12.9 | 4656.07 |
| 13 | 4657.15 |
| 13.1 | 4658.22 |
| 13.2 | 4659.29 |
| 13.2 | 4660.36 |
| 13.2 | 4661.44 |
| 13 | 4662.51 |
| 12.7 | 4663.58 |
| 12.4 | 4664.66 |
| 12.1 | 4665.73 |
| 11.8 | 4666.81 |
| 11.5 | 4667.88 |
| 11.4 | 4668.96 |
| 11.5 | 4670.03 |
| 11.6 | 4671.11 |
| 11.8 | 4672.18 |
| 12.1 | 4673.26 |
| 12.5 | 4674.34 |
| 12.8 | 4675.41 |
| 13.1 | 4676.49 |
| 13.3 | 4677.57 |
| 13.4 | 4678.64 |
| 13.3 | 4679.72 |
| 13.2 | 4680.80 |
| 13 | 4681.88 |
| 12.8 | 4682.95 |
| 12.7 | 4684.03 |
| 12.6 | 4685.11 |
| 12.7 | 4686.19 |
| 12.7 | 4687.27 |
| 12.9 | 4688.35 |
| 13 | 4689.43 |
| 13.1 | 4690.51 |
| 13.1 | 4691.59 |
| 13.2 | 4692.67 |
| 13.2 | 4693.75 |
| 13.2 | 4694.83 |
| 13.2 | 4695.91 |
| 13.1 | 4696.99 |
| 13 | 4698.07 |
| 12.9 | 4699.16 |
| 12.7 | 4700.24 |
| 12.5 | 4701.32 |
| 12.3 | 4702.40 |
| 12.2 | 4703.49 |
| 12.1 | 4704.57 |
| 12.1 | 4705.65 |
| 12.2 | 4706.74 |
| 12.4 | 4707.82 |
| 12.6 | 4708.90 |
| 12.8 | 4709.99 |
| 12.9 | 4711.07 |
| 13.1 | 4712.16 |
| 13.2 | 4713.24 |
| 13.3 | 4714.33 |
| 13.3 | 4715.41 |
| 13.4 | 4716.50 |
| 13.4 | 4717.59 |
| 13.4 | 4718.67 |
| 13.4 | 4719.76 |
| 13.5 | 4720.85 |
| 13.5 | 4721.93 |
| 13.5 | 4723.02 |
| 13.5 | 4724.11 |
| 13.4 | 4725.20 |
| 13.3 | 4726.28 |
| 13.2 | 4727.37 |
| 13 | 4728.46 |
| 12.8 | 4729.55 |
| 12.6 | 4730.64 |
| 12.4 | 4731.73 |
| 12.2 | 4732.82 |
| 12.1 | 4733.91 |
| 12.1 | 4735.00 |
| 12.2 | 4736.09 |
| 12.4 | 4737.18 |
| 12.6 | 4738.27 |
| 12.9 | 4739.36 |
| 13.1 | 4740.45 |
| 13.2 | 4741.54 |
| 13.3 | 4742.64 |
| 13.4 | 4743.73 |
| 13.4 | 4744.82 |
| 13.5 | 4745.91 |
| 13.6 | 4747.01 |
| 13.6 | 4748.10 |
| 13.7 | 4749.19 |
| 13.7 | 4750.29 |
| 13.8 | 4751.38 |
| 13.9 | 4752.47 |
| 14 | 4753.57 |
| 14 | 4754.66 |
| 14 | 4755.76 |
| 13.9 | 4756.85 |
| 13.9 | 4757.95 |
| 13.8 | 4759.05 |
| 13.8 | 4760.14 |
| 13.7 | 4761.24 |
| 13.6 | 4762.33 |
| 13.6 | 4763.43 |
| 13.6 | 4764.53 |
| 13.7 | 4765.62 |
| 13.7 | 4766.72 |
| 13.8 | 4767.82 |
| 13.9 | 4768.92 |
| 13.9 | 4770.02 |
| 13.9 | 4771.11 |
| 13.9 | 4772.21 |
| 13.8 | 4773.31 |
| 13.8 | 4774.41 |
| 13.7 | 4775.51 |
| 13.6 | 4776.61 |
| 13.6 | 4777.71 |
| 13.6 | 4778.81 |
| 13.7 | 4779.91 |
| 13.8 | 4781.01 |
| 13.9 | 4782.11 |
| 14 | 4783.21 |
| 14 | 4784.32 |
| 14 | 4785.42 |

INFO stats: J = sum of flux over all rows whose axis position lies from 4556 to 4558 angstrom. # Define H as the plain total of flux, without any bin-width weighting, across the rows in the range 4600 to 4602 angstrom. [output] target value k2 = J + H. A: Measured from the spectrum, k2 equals 51.6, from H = 26.2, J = 25.4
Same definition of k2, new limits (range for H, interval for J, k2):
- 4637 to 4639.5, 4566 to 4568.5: 53.1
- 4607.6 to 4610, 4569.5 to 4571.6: 53.4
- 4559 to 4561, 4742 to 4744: 53.0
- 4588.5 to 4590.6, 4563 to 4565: 52.0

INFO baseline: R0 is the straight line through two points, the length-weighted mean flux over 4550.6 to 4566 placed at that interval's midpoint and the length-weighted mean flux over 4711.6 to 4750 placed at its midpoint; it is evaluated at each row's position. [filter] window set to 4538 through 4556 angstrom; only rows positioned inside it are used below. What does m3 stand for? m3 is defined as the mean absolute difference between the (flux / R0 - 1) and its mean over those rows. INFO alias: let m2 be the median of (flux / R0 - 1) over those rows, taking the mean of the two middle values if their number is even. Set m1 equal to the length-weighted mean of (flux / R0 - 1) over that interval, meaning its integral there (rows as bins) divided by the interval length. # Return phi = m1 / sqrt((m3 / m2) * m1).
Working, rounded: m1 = -0.025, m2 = -0.03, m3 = 0.0167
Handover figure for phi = -0.2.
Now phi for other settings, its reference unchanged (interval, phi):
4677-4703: 0.0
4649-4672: -0.1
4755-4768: 0.5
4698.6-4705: -0.4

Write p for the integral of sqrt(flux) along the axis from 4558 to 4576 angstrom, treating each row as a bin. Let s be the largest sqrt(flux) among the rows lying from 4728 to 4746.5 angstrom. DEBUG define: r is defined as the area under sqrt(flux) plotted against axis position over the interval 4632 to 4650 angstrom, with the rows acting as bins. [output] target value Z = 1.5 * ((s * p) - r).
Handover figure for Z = 267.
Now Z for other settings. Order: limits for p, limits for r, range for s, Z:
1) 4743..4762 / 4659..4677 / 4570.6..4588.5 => 295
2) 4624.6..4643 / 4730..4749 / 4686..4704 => 262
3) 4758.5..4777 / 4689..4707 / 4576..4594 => 279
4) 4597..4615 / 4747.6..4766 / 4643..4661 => 254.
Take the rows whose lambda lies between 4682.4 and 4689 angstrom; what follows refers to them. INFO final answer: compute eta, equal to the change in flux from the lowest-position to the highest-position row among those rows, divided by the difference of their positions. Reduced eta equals 0.019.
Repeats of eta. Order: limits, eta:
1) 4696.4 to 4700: -0.092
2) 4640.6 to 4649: 0.040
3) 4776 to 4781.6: 0.045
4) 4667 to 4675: 0.155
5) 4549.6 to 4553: 0.048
